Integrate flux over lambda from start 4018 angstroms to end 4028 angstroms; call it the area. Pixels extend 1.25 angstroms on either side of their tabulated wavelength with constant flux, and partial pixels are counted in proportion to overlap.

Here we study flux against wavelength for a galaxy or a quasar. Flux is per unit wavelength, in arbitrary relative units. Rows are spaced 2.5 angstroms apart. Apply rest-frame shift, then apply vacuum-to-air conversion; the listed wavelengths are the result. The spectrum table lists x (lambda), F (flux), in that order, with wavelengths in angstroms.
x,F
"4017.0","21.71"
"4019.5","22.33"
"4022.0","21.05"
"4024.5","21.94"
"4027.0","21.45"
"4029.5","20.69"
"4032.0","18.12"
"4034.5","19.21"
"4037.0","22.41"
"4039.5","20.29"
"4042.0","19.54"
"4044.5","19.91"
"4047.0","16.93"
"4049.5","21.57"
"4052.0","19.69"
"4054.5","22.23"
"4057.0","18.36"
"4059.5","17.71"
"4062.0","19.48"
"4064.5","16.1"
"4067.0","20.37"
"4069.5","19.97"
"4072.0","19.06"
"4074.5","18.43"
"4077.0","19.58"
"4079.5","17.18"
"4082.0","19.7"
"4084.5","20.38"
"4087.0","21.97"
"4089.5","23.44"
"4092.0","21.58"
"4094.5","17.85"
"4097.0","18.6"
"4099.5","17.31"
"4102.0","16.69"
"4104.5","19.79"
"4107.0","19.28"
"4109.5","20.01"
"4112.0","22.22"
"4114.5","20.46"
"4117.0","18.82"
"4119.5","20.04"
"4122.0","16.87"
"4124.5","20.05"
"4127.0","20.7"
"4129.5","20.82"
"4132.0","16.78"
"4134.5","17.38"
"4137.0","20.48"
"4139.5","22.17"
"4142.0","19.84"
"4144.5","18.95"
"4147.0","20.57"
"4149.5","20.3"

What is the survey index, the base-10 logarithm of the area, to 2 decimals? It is 2.34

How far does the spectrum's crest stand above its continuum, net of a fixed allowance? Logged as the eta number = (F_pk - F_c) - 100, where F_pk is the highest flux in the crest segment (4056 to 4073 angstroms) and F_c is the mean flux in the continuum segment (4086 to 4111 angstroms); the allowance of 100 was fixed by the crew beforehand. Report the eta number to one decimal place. -99.3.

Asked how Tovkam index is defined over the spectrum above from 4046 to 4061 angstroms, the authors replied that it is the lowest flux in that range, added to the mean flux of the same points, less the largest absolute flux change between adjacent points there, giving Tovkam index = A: 31.7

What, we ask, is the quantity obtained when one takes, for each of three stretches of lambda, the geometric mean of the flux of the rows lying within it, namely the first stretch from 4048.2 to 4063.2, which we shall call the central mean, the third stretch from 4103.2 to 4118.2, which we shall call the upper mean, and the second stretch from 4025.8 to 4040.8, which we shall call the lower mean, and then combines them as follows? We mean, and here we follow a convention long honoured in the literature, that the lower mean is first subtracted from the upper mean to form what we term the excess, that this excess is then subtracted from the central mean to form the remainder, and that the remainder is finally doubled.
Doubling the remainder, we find 40.0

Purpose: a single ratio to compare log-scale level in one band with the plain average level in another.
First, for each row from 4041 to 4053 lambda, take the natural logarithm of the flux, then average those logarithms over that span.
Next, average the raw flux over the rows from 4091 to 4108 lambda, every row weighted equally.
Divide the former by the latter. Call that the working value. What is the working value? 0.159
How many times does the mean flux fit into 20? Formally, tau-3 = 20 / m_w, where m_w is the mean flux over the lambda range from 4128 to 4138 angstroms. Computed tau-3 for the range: 1.06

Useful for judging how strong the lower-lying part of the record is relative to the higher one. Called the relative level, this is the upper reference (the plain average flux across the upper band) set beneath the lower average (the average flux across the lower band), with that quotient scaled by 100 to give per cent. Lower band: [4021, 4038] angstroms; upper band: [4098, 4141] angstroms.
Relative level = 107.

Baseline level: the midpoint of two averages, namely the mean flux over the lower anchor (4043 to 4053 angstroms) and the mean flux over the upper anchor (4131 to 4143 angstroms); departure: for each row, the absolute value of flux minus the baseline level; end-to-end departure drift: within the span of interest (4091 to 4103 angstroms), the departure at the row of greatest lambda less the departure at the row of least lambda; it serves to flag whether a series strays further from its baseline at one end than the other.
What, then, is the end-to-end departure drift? 0.6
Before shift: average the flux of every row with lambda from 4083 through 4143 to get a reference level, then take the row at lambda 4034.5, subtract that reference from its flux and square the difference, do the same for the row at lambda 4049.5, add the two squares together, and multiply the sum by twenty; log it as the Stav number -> 73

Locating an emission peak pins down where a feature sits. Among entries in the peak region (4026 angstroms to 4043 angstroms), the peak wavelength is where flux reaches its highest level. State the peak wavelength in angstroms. 4037.0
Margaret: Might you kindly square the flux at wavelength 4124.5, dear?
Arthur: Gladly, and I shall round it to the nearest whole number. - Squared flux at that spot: 402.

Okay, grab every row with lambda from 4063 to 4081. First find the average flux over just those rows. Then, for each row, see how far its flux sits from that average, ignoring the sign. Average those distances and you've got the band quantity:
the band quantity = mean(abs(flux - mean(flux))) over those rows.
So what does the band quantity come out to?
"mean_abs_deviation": 1.2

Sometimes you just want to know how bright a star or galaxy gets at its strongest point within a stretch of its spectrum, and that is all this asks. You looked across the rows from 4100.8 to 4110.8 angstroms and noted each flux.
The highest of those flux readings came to 20.01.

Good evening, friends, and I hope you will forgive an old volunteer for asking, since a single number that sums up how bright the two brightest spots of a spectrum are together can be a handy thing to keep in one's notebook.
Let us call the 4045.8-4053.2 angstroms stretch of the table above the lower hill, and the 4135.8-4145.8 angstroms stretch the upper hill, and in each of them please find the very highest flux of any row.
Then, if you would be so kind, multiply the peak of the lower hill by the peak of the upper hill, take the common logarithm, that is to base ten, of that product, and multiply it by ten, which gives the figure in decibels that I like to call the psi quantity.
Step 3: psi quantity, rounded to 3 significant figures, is 26.8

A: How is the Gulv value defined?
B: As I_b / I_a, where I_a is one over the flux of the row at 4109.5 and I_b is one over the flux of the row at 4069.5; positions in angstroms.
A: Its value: 1.00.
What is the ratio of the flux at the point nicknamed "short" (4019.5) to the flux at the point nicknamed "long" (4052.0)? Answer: 1.13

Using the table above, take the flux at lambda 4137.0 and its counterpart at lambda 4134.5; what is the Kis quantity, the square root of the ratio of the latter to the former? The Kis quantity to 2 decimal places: 0.92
